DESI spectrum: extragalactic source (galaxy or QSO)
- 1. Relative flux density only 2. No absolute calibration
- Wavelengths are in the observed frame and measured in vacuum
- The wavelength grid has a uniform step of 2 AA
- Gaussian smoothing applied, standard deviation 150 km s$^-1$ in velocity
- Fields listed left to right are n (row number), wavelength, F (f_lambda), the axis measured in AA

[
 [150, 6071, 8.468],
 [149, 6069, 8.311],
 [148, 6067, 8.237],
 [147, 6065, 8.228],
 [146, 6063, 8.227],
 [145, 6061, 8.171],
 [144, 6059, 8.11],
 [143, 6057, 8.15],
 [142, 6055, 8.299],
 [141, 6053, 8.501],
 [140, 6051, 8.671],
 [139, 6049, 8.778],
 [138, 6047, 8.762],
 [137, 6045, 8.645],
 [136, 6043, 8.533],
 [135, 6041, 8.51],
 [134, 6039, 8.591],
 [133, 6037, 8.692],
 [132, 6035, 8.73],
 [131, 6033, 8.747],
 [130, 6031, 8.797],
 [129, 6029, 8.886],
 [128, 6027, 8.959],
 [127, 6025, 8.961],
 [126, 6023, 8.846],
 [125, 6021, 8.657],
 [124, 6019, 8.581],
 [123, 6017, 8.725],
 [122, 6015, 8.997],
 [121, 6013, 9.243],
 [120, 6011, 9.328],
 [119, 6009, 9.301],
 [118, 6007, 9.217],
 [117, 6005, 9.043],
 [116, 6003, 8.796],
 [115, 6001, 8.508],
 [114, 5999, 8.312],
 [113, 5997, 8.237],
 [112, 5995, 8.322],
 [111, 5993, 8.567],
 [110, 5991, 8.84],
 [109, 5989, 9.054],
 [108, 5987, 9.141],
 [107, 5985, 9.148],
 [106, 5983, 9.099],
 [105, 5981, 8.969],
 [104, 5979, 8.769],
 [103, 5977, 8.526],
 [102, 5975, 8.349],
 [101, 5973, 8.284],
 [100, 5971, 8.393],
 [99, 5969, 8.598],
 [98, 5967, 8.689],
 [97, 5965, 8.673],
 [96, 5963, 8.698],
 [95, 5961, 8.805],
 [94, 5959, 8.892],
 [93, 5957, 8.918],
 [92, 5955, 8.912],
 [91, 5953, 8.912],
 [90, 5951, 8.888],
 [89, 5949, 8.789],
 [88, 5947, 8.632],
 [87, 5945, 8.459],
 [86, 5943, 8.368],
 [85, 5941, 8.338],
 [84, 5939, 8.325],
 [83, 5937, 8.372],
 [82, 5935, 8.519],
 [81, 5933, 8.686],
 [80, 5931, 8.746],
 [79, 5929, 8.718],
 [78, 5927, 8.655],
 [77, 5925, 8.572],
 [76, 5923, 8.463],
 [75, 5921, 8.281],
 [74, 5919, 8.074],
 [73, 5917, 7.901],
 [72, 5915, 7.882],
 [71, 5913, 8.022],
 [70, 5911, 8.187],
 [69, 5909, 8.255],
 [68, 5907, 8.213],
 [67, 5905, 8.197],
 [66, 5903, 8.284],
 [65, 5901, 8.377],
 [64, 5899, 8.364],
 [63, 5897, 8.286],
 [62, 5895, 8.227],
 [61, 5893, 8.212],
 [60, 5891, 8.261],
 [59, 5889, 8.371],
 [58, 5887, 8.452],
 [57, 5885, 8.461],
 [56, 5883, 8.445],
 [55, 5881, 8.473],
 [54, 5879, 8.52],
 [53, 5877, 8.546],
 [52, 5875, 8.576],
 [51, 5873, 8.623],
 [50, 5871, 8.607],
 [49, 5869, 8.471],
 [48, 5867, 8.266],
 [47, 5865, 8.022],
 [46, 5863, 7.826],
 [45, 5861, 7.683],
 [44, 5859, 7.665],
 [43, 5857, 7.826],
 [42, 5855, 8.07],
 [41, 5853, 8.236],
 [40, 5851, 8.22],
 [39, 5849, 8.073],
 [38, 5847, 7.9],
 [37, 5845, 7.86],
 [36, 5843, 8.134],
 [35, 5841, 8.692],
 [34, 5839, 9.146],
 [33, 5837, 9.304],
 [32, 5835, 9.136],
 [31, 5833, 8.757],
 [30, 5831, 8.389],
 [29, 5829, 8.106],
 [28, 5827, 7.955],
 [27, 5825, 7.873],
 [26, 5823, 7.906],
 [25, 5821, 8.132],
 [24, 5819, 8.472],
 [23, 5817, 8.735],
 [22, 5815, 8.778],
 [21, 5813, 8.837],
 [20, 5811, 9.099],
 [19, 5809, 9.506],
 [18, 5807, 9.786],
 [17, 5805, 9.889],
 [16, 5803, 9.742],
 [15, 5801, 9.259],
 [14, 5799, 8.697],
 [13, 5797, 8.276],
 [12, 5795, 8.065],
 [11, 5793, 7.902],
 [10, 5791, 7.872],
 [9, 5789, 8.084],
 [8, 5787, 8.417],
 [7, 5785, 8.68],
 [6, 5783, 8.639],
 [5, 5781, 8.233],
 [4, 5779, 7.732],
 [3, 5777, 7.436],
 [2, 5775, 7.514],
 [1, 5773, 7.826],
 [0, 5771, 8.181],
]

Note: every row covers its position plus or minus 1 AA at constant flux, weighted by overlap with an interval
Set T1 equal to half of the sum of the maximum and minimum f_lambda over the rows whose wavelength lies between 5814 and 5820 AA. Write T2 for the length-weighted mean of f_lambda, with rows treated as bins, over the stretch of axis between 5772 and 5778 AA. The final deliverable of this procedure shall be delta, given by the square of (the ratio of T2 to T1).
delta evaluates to 0.77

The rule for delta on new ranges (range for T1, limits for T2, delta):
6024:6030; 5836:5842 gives 1.03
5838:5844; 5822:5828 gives 0.84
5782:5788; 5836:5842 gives 1.12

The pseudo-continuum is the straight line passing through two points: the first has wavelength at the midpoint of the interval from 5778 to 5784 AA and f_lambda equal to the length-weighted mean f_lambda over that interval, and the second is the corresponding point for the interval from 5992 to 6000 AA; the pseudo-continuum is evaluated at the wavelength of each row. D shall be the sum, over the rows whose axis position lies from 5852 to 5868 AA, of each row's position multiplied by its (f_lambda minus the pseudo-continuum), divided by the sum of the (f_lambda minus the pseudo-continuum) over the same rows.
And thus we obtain 5860.1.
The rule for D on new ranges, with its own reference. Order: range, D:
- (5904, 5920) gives 5914.3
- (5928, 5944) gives 5932.2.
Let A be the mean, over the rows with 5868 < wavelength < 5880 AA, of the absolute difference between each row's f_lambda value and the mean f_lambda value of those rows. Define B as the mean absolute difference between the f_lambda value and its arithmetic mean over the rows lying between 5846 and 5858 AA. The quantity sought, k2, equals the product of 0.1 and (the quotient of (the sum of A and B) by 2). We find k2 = 0.009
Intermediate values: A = 0.04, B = 0.13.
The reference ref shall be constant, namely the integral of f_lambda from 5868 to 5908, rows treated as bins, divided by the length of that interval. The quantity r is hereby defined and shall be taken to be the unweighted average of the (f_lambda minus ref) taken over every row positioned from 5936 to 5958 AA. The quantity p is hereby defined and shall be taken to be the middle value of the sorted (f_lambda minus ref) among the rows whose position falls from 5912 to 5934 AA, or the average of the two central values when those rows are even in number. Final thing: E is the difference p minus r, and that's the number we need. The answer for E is -0.17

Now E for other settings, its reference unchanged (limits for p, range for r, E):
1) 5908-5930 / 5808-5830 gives -0.24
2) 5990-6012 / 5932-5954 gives 0.22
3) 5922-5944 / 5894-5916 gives 0.31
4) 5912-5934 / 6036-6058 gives -0.09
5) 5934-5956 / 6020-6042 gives -0.24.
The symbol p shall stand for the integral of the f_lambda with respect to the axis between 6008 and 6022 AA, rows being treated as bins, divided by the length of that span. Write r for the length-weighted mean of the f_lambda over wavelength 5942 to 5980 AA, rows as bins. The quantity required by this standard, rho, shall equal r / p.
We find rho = 0.96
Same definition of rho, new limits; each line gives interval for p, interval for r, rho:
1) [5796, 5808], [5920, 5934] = 0.93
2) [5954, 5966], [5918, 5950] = 0.96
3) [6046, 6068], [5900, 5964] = 1.01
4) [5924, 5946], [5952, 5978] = 1.02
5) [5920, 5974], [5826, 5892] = 0.97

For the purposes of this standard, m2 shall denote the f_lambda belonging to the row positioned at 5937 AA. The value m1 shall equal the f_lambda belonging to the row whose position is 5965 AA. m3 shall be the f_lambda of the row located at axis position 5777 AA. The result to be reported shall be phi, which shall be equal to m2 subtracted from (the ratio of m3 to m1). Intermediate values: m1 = 8.673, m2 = 8.372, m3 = 7.436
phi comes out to -7.51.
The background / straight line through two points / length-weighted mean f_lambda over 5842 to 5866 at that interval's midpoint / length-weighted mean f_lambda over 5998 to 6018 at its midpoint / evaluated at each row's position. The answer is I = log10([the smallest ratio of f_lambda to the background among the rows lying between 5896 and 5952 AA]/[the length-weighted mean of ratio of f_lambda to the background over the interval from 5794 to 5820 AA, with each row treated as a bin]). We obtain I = -0.096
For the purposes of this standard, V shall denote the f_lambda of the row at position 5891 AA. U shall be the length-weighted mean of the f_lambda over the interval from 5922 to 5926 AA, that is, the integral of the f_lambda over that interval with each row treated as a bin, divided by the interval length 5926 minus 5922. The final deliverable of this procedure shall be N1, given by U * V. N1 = 70.4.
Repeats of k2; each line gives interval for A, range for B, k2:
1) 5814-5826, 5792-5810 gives 0.052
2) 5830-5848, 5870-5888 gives 0.026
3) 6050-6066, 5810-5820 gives 0.015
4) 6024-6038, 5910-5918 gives 0.010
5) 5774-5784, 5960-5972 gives 0.026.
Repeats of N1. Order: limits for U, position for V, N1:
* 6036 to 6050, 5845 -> 67.9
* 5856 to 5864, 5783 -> 67.0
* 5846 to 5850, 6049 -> 70.1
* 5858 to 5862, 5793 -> 60.6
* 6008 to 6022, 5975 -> 74.9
